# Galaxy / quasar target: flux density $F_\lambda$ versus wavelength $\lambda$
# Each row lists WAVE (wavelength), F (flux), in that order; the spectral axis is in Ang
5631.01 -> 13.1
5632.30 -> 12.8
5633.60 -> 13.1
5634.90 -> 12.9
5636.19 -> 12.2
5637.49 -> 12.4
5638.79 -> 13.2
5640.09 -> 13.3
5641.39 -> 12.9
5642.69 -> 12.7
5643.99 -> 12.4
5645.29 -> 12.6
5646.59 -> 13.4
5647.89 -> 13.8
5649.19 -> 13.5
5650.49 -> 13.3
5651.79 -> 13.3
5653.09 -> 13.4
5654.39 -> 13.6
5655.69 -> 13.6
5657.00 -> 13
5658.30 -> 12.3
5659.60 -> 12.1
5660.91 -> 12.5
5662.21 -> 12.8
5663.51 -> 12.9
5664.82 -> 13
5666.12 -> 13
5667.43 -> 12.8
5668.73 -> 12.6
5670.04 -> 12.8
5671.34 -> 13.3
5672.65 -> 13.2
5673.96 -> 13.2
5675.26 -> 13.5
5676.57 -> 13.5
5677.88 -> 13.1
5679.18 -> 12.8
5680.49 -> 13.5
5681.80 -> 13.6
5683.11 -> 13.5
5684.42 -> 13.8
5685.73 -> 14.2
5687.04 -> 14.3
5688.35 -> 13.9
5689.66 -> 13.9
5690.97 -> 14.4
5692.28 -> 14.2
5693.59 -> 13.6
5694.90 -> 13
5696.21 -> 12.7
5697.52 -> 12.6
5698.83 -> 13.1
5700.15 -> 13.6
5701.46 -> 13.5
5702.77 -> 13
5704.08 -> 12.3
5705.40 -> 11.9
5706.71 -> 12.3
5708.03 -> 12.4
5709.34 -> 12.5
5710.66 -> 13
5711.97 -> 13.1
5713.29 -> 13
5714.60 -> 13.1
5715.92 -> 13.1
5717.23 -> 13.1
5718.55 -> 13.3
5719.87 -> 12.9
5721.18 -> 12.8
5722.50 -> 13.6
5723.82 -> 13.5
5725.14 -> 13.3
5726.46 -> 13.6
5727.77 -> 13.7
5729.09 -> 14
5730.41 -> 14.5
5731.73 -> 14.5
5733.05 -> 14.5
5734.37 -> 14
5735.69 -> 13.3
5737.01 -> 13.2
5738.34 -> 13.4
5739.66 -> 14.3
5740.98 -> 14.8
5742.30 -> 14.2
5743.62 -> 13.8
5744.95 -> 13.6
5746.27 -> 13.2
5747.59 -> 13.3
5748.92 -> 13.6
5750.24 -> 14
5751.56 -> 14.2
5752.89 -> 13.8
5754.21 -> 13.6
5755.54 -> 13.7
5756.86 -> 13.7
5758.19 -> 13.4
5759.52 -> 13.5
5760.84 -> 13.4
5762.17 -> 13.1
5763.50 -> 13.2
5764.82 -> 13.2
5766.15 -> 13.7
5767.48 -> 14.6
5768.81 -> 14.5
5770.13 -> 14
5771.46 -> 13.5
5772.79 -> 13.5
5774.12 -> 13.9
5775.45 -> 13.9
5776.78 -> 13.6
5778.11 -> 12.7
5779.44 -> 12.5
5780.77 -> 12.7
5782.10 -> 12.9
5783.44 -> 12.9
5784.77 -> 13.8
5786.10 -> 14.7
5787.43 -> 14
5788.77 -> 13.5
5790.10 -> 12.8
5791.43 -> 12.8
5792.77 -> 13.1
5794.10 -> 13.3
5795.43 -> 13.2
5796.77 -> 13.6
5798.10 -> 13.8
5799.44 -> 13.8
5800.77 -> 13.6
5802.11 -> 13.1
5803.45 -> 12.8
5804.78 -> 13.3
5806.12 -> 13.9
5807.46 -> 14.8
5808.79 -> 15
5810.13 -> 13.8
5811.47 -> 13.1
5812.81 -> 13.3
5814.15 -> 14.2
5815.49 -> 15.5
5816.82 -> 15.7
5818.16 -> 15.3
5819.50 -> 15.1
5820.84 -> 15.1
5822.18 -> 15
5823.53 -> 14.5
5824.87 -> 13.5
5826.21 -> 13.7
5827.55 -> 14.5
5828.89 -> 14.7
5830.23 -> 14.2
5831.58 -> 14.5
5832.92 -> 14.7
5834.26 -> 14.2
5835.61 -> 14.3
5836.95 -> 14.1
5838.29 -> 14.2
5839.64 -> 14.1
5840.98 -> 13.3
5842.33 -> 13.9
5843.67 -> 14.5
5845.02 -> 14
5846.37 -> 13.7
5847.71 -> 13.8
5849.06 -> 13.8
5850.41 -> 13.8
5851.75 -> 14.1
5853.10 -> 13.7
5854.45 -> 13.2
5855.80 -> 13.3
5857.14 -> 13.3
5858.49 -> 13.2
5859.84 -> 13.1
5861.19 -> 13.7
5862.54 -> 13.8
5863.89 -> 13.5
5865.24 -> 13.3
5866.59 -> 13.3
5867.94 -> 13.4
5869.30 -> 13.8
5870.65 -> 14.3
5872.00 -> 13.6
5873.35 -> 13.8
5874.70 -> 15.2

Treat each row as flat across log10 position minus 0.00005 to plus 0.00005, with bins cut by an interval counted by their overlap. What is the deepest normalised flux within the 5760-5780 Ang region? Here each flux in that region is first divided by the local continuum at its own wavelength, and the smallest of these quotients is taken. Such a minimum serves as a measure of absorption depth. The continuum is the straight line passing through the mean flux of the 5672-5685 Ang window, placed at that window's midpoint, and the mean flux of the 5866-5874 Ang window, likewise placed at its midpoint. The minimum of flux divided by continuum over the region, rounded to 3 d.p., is 0.923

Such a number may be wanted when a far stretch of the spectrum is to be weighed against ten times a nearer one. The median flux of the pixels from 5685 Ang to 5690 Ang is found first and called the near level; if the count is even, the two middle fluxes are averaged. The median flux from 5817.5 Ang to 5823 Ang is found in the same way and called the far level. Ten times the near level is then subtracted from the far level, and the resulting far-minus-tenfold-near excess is -125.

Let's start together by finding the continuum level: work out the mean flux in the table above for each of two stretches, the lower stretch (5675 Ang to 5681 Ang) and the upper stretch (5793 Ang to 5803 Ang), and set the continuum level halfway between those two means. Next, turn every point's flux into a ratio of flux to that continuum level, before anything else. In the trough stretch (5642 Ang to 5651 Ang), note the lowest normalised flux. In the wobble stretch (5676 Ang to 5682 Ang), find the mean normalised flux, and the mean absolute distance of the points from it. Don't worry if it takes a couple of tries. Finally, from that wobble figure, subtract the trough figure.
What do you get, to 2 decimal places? -0.91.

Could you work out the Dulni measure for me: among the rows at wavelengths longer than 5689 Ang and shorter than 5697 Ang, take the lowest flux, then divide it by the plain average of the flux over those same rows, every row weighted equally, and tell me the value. 0.932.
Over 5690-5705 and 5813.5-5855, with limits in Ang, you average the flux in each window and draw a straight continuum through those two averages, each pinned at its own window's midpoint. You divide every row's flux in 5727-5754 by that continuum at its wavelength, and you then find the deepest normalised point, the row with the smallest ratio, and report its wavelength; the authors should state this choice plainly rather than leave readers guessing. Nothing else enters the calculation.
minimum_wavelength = 5746.27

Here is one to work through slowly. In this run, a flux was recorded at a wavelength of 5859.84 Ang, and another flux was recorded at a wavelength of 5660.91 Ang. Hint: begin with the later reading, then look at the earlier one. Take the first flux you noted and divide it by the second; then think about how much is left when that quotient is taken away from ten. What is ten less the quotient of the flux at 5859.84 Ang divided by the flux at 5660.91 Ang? 8.95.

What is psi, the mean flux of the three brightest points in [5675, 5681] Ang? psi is 13.5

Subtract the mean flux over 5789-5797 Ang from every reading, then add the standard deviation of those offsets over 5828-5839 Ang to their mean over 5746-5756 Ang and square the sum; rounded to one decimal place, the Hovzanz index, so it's 0.6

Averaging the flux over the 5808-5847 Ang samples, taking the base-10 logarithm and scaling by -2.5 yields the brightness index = -2.89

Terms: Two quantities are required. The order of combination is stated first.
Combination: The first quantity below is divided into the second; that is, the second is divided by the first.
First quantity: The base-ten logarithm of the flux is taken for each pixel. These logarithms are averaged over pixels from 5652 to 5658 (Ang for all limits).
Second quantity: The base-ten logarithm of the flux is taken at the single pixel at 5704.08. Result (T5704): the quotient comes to 0.97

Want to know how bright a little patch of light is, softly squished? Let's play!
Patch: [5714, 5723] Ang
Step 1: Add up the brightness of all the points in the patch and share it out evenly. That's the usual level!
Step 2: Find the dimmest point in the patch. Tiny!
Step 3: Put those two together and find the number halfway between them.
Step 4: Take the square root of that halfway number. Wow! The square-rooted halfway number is 3.60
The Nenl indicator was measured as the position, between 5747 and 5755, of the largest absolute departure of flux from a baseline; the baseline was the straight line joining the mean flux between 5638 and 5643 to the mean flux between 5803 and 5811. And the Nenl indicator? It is 5751.56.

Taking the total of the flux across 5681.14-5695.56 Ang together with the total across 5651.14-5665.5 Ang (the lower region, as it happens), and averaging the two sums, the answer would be 147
